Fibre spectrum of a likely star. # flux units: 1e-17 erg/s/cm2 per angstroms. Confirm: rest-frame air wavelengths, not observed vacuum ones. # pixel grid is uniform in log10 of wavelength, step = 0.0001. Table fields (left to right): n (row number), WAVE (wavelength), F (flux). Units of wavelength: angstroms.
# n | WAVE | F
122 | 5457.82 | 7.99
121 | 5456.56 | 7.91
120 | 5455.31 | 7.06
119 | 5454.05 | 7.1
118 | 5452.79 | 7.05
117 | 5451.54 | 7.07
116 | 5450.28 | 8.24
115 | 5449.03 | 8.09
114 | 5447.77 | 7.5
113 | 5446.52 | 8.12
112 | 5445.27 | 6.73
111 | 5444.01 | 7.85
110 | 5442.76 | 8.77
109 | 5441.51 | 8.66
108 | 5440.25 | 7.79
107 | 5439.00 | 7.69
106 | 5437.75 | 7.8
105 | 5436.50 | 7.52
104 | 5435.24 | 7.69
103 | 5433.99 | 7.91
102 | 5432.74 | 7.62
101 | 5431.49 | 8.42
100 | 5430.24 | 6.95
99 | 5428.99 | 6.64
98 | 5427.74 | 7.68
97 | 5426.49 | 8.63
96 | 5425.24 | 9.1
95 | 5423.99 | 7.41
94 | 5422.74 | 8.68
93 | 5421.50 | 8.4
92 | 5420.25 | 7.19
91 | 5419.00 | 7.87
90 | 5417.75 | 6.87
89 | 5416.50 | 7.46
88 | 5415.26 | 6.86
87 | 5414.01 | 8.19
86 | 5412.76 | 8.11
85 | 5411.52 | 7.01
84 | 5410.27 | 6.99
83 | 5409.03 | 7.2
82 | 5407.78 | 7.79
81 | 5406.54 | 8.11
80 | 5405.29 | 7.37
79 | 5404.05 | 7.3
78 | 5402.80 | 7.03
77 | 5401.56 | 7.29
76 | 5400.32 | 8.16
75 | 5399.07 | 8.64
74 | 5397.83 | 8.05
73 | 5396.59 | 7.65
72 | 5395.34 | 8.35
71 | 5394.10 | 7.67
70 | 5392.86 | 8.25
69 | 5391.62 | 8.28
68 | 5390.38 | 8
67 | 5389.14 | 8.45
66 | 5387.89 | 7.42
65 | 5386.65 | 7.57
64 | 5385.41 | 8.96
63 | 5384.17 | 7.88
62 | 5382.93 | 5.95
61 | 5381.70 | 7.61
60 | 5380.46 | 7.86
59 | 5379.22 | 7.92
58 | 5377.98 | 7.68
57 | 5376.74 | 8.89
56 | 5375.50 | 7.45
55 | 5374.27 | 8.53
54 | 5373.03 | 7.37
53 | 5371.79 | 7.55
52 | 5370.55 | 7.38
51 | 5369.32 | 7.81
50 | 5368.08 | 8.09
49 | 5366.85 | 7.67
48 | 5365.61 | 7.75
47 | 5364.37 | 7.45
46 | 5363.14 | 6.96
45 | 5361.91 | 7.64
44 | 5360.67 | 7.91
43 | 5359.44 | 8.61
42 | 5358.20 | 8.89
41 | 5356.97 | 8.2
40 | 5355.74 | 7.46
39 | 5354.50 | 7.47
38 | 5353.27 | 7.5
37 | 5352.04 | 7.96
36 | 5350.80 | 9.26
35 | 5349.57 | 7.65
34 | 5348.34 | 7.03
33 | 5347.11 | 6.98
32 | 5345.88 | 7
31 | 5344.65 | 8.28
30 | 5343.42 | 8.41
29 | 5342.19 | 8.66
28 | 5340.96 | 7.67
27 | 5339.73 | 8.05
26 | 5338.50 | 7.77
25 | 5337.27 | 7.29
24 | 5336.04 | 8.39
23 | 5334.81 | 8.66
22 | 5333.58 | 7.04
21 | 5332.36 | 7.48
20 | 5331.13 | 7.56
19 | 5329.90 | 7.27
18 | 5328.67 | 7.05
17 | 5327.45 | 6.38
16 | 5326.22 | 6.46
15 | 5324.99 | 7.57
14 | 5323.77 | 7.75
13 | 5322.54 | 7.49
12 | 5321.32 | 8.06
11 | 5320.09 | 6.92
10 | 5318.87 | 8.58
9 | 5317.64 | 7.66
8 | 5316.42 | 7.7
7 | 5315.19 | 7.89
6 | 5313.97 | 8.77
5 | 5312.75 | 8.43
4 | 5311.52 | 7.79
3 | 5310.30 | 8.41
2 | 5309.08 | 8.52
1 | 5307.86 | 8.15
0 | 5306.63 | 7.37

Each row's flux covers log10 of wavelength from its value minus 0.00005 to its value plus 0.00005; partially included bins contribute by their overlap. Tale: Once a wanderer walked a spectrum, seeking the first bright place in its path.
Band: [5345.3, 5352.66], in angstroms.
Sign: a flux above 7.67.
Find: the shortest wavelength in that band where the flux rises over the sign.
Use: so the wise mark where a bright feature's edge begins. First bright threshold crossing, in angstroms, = 5350.80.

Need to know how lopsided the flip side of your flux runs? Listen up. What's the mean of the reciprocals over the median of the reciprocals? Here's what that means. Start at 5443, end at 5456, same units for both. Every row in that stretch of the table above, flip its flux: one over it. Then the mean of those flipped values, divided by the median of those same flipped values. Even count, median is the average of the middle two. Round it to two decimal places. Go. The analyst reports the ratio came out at 0.98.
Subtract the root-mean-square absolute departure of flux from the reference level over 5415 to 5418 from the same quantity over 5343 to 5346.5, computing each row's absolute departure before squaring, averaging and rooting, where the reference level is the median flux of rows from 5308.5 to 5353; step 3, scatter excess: -0.1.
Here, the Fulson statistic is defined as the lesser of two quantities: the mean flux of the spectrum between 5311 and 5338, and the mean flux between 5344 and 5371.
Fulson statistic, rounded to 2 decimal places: 7.64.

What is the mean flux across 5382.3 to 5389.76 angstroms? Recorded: 7.71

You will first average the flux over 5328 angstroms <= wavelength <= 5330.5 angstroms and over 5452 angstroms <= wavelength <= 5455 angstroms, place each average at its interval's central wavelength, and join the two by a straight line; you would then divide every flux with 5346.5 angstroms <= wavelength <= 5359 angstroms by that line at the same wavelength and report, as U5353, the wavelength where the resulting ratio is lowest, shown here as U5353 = 5347.11 angstroms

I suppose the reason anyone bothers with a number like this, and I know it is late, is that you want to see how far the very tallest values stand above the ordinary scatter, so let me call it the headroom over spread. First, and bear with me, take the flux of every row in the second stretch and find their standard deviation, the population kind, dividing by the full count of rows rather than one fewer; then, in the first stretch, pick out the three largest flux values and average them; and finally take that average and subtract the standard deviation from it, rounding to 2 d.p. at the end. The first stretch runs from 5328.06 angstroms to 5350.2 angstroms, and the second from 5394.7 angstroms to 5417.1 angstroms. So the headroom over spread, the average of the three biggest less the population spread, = 8.05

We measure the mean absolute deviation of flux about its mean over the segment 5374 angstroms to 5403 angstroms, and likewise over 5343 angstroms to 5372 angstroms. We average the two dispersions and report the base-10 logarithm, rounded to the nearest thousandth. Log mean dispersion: -0.329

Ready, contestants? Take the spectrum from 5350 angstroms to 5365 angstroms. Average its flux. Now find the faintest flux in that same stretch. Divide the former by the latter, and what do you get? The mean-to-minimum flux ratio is 1.14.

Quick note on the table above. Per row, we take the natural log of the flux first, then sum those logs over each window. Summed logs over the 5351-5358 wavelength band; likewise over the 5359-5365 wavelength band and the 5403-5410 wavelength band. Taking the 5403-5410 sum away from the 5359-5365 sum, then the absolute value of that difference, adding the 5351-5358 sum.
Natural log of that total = 2.33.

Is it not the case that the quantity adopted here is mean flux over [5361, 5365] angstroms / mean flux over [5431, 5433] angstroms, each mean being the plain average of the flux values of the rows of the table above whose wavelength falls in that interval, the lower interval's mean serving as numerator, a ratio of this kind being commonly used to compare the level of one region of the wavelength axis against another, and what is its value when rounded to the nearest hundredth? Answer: 0.92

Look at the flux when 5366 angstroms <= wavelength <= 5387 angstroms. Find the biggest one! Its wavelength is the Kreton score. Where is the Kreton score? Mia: 5385.41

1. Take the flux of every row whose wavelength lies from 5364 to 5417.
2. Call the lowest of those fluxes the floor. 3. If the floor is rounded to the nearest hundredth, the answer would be 5.95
